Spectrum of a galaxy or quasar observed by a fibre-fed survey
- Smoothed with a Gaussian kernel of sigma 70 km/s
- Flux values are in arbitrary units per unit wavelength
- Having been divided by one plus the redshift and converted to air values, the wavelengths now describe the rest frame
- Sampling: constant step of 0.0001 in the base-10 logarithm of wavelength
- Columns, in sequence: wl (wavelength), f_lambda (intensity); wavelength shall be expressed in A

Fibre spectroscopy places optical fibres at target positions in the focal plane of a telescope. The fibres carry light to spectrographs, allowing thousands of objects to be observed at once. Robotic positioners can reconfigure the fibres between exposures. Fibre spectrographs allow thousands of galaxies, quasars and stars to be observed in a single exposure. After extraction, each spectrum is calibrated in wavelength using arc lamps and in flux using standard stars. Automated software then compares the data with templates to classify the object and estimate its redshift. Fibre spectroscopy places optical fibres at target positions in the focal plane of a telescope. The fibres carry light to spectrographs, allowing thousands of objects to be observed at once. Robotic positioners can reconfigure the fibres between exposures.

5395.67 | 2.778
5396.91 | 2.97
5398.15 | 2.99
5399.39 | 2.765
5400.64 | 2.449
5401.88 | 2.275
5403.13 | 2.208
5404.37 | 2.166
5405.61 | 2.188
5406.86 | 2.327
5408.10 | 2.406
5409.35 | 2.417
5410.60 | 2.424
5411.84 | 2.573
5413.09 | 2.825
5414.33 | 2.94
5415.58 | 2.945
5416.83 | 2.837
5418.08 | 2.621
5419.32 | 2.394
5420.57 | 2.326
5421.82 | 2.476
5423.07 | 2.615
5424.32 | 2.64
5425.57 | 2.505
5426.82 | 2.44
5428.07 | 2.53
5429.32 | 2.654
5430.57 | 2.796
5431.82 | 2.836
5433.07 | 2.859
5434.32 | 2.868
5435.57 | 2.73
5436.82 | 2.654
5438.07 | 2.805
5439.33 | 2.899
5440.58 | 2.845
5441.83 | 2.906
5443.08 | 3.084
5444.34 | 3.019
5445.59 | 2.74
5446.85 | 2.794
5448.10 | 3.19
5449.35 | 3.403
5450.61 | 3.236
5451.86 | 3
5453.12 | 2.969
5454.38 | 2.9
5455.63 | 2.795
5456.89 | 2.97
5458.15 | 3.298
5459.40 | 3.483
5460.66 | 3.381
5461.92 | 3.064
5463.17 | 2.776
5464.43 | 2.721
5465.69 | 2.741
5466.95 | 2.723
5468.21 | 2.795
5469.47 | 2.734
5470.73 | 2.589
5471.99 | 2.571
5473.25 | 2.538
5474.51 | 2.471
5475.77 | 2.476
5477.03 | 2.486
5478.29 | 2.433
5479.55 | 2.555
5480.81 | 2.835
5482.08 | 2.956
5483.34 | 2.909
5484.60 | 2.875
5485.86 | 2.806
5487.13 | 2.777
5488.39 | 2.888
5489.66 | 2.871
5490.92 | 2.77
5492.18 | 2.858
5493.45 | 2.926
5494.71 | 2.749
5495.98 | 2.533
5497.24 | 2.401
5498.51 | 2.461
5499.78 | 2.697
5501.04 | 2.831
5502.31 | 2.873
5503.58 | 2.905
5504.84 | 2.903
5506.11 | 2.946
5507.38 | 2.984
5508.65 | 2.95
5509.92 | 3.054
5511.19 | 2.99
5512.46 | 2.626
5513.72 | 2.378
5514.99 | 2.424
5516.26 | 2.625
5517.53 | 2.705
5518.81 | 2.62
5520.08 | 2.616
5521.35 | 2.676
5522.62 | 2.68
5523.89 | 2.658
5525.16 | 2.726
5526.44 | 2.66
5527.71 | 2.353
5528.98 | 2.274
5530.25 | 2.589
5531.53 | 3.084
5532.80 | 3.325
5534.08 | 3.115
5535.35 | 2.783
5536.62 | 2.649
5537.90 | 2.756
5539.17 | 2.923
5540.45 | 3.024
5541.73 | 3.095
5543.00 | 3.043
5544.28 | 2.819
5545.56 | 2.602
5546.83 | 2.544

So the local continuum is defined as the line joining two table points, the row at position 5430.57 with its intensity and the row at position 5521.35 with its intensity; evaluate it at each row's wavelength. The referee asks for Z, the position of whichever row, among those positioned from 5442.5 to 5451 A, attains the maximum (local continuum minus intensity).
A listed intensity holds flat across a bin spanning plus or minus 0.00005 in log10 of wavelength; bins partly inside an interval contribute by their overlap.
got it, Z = 5445.59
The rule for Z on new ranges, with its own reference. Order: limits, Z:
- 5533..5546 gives 5545.56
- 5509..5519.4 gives 5513.72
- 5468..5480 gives 5478.29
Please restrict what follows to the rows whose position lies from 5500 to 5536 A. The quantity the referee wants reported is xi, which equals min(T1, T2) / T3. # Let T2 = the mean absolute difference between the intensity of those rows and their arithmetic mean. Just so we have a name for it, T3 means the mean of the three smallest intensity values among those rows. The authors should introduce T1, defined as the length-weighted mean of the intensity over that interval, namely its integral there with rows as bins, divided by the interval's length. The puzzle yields 0.09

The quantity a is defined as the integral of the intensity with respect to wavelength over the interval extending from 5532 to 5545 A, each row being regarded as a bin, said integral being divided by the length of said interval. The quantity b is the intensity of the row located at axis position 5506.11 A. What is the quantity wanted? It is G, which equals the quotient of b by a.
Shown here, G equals 1.00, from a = 2.95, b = 2.946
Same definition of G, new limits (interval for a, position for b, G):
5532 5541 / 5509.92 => 1.04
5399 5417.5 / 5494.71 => 1.09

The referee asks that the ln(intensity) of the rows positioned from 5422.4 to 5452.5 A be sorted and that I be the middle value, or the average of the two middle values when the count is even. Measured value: 1.04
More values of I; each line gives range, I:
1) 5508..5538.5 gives 0.98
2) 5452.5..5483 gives 1.01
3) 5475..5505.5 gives 1.04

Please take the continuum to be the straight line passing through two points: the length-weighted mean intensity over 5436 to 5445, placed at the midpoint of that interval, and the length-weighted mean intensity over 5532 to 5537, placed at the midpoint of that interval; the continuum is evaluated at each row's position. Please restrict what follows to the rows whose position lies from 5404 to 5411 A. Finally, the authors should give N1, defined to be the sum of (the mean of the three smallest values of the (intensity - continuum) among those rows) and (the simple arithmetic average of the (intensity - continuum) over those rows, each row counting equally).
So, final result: -1.1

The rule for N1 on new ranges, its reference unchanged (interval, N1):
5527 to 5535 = -0.8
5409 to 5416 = -0.5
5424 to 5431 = -0.7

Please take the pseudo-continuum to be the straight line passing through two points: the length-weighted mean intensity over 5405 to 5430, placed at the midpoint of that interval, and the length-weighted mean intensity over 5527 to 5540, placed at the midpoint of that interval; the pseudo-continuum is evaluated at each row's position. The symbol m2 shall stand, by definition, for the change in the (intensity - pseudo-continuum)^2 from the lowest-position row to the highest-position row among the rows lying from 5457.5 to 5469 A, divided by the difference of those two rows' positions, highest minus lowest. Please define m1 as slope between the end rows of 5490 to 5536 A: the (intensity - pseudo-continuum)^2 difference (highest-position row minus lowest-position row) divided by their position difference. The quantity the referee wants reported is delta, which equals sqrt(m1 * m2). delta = 0.002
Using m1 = -0.0001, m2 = -0.042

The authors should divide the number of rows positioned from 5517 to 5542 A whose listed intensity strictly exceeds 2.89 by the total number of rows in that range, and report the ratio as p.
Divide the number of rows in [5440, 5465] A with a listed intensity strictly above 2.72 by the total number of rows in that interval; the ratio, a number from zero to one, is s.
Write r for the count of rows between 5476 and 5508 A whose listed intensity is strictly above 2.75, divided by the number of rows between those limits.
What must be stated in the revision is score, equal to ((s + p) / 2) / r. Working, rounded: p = 0.3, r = 0.7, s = 1.00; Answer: 0.96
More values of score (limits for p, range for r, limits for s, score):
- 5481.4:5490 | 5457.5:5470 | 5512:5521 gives 0.24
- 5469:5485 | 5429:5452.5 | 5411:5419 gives 0.52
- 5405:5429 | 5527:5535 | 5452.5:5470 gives 1.11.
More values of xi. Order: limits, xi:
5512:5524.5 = 0.03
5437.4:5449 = 0.04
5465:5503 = 0.06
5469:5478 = 0.03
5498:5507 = 0.05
